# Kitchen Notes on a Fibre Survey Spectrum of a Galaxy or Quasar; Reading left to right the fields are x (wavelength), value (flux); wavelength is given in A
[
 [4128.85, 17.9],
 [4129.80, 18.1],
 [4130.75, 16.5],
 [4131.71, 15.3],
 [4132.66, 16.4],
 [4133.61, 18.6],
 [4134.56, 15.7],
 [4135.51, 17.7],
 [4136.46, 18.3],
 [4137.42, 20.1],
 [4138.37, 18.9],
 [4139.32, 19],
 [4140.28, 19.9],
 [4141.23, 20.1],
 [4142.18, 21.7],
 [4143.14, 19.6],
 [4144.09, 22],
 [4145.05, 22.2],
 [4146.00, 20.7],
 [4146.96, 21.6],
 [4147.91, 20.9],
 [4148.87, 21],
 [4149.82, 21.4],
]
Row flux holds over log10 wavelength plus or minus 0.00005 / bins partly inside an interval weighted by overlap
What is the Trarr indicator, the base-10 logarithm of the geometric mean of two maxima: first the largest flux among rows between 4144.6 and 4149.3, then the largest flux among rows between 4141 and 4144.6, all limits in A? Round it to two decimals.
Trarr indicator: 1.34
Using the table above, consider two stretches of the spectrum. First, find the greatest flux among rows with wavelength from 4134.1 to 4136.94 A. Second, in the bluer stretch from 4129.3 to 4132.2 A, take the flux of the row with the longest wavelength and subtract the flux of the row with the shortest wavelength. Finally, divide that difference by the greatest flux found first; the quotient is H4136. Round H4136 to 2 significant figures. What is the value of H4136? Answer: -0.15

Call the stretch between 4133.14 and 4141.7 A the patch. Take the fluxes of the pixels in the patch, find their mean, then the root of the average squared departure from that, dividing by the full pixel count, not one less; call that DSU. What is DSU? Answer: 1.32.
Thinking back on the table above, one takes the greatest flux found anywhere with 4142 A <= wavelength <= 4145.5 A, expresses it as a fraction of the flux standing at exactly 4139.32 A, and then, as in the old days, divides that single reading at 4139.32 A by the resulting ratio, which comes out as 16.3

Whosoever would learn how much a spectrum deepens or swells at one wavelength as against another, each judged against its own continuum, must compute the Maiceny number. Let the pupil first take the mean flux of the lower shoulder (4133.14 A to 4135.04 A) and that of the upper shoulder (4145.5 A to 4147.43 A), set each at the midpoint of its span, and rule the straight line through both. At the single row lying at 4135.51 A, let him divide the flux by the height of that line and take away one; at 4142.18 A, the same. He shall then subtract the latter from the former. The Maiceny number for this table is -0.09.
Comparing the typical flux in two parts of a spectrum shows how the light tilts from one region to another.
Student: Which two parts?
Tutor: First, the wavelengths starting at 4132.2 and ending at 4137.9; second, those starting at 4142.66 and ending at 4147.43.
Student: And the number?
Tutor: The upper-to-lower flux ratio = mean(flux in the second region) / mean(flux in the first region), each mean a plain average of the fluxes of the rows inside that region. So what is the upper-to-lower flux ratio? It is 1.19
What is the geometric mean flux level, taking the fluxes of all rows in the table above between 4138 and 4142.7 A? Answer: 20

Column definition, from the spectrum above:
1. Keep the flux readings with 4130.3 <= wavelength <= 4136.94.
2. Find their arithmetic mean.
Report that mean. 17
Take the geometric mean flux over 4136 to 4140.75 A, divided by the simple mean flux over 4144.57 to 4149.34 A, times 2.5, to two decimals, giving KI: 2.26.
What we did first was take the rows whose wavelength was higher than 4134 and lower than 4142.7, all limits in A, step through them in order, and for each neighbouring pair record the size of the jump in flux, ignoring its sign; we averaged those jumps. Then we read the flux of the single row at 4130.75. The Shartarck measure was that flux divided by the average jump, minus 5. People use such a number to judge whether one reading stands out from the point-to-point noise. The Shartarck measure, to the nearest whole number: 11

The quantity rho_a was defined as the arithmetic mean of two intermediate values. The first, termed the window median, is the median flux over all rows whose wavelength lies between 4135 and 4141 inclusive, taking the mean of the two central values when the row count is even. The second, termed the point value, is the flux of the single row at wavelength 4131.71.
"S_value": 17.1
